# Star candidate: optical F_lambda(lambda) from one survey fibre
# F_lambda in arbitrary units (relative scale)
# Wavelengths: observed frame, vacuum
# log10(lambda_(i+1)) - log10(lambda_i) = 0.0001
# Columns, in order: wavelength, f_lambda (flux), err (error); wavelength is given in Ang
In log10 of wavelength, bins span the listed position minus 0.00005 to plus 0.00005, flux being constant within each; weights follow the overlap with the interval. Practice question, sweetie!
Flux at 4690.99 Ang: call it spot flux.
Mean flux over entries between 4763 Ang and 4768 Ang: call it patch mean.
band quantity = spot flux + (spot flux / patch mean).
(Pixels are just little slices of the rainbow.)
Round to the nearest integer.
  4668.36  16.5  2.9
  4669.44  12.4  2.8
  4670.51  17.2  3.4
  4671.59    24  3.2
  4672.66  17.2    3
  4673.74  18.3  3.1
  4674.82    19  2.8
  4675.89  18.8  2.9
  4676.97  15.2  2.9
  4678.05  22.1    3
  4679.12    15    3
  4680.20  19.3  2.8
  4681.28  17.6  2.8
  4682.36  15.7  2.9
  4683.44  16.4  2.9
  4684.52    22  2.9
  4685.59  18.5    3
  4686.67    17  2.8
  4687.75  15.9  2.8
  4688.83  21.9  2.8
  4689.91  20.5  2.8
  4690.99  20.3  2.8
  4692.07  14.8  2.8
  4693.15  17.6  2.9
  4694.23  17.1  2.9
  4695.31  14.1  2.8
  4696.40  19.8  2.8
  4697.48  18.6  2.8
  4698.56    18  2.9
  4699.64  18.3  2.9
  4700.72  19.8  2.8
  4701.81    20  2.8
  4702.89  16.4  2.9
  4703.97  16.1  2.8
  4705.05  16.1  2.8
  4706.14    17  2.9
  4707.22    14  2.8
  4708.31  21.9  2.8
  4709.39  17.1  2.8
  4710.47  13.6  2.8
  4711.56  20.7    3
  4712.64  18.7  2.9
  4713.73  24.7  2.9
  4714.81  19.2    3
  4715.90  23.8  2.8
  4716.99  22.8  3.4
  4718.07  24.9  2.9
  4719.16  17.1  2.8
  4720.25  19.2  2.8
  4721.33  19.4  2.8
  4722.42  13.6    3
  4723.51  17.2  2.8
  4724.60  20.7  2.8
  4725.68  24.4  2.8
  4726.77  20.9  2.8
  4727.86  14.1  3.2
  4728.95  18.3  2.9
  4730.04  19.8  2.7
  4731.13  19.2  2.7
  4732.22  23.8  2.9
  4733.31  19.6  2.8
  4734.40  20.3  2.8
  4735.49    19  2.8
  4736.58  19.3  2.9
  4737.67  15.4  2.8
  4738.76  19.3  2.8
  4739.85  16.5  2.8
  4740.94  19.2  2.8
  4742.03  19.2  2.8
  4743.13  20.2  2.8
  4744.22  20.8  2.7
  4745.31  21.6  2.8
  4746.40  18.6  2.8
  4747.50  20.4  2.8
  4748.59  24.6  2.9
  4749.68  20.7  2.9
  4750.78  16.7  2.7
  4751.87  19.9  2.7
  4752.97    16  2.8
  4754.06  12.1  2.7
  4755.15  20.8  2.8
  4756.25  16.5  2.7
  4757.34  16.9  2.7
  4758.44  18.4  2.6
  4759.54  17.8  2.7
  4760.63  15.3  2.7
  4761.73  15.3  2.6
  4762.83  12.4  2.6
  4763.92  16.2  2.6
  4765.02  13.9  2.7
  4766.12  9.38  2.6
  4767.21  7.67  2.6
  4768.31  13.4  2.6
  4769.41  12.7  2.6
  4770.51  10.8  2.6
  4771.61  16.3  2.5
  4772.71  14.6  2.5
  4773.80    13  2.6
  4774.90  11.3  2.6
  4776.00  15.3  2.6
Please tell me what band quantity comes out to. 22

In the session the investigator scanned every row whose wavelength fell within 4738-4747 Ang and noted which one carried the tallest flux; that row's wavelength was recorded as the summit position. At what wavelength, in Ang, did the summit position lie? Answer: 4745.31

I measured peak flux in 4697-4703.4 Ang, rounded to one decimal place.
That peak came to 20.0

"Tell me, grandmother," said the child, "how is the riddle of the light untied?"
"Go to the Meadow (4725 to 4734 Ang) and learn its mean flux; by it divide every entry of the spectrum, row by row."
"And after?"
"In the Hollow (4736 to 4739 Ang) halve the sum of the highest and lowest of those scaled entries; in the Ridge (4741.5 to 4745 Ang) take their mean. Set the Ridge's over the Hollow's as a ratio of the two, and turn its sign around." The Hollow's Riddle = -1.16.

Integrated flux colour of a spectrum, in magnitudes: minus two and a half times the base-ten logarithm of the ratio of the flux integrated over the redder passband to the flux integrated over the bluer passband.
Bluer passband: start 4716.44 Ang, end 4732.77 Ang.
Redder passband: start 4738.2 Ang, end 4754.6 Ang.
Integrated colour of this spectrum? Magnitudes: 0.031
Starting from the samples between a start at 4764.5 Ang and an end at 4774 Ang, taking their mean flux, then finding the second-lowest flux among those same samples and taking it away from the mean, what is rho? 3.0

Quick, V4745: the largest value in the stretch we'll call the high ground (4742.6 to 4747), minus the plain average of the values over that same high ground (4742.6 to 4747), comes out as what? 1.3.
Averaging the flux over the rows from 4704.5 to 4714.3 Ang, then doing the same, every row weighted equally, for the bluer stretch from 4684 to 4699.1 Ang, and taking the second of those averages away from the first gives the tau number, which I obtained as 0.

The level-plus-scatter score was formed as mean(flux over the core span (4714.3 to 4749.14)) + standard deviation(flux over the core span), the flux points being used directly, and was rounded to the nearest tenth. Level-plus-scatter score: 22.5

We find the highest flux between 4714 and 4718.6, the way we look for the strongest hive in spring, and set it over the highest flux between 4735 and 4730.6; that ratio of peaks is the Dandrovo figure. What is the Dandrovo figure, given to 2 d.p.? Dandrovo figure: 1.05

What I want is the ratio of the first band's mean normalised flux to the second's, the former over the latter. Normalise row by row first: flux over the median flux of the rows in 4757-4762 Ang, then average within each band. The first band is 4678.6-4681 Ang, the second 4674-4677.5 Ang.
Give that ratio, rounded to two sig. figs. 0.97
